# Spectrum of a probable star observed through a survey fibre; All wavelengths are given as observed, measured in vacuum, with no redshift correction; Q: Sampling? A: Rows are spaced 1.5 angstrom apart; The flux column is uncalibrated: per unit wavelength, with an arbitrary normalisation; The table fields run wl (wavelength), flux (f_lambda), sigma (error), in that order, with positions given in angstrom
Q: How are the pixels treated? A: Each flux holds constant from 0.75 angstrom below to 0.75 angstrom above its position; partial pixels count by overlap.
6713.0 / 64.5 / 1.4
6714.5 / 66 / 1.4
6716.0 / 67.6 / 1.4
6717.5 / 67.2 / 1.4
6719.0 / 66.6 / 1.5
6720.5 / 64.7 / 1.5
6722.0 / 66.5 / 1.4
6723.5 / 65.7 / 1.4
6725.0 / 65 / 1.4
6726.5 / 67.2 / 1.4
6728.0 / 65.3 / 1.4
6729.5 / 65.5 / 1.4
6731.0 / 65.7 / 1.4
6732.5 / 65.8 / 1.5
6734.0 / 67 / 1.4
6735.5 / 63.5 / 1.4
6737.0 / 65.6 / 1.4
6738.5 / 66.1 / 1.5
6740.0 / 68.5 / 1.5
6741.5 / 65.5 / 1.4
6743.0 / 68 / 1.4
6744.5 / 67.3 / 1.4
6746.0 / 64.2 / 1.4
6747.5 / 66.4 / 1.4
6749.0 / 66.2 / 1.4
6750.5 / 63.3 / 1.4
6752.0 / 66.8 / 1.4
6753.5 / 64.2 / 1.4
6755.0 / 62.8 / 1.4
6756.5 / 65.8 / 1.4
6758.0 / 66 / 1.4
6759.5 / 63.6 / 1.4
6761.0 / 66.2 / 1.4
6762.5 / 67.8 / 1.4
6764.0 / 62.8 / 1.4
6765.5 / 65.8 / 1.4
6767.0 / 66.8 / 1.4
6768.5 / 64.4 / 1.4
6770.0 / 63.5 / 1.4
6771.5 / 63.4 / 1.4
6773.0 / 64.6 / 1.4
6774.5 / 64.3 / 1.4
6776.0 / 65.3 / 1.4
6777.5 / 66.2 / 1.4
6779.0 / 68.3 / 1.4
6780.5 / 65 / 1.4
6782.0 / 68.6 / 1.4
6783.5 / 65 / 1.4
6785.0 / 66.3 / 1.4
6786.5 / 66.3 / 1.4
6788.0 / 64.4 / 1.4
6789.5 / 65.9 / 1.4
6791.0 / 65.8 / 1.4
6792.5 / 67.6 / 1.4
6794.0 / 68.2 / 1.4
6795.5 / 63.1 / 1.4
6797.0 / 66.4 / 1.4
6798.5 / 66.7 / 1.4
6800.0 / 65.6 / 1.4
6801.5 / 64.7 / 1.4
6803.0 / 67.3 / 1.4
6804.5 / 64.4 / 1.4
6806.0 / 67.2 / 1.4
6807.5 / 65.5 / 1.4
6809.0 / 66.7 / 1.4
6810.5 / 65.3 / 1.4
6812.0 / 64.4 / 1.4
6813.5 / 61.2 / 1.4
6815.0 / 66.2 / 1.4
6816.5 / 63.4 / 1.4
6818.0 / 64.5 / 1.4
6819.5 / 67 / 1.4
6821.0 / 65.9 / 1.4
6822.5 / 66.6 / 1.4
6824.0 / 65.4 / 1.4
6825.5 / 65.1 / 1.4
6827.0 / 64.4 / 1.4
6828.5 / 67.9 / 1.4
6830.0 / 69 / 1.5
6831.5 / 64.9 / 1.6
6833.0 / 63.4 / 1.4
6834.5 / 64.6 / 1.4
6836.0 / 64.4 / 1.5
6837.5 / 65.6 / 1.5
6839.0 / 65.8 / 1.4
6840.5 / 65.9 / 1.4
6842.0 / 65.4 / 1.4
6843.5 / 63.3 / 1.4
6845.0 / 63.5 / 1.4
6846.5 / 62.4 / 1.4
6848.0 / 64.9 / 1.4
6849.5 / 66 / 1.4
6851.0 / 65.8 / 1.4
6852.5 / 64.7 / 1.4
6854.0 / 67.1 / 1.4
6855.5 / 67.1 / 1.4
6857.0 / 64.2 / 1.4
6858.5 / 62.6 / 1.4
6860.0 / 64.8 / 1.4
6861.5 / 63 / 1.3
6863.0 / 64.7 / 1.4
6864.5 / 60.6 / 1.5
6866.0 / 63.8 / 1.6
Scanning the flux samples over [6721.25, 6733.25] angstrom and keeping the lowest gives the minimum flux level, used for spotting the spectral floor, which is 65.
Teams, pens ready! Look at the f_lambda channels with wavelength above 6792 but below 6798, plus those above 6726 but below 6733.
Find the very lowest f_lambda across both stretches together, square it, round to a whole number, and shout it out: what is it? 3982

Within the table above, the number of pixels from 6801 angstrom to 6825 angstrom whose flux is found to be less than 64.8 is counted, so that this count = 6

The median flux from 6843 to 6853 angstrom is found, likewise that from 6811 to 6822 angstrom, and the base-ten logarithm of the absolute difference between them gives -0.7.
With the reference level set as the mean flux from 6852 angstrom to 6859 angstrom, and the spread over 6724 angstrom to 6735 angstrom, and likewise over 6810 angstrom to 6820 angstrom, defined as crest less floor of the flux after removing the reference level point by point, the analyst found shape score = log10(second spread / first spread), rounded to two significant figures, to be 0.42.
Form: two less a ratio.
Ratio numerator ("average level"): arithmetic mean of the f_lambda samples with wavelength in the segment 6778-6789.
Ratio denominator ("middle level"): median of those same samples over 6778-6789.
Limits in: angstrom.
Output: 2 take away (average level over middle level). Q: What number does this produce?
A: 1.00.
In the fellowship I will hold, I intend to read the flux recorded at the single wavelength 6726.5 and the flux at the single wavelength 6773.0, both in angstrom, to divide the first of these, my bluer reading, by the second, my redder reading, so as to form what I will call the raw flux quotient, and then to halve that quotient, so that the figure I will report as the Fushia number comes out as 0.52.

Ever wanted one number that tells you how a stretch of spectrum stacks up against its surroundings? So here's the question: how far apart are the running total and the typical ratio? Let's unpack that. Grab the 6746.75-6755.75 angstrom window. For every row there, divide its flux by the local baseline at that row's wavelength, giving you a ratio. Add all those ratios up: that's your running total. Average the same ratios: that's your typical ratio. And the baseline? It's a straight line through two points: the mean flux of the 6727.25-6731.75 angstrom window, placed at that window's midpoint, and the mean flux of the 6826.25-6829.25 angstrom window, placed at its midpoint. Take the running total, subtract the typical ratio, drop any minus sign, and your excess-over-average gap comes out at 4.95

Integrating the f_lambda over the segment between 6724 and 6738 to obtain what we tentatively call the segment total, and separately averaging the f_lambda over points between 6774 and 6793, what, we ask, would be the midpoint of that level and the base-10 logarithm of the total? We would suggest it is 34.5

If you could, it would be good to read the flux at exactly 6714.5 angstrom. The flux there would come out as 66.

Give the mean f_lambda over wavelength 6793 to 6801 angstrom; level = 66.0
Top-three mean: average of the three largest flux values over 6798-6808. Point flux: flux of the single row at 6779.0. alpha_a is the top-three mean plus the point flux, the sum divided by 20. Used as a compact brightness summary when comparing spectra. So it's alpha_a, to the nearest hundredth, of 6.77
